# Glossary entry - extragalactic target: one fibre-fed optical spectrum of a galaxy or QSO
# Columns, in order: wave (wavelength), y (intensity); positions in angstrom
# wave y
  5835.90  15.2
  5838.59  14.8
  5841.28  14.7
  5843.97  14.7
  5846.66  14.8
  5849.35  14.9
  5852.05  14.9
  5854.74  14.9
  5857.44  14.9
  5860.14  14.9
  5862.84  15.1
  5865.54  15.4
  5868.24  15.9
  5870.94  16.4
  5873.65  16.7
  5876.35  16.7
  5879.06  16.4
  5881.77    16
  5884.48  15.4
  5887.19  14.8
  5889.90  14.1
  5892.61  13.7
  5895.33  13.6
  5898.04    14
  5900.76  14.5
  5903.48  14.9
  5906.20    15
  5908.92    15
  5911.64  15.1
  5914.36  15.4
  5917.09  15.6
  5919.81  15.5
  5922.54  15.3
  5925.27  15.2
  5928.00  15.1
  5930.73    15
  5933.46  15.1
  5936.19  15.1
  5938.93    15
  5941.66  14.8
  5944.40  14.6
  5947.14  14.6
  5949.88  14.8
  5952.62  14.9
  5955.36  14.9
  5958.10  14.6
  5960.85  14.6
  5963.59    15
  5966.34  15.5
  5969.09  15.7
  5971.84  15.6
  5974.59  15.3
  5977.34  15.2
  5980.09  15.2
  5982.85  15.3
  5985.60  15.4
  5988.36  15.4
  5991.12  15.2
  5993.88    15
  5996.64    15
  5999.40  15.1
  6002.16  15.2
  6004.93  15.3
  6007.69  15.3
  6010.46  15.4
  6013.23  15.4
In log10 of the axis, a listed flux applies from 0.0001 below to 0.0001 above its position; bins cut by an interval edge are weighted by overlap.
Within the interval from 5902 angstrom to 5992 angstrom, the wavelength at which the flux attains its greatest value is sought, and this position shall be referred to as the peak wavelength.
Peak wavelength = 5969.09 angstrom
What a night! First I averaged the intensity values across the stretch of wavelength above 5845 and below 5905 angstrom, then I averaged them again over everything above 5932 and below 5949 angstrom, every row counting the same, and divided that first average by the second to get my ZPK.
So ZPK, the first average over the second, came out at 1.02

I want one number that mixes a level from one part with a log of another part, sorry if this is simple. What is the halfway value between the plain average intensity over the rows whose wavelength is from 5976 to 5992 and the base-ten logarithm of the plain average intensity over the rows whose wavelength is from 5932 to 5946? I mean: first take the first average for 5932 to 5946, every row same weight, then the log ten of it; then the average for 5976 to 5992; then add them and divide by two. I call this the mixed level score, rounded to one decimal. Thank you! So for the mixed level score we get 8.2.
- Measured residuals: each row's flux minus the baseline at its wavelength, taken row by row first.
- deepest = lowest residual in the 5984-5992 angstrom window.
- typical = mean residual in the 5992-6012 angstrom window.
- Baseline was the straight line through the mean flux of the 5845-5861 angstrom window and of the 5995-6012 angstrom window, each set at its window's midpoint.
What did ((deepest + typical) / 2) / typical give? 0.3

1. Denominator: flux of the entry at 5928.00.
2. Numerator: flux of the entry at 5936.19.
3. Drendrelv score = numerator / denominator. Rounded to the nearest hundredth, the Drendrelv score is 1.00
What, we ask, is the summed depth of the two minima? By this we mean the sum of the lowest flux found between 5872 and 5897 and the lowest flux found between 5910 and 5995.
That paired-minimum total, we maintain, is 28.2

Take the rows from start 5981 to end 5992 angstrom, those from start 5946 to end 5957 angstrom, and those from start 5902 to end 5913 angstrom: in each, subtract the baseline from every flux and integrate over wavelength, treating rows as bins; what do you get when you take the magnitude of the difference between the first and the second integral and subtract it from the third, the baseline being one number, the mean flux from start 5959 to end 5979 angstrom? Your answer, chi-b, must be -8.7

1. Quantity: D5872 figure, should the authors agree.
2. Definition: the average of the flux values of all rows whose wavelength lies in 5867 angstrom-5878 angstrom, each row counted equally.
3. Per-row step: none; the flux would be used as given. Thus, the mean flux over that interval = 16.4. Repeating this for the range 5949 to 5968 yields 14.9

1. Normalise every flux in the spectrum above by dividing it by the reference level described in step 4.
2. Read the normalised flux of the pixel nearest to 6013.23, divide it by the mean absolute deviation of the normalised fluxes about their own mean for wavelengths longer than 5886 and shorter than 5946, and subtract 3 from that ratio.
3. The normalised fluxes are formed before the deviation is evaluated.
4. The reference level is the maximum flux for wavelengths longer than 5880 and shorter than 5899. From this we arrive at 34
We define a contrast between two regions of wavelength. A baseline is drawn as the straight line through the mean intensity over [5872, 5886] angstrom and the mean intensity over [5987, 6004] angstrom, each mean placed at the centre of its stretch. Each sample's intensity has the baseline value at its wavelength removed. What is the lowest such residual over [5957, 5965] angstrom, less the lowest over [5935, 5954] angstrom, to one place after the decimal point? 0.1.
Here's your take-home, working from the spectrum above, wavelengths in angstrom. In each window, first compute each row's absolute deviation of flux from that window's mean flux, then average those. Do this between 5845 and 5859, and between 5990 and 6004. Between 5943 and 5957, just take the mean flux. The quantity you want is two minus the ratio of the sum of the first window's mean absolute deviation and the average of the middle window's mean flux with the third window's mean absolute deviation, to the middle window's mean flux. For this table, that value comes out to 1.50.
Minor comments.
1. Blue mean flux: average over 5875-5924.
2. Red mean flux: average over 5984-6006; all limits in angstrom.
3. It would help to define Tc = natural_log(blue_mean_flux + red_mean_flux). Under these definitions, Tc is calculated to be 3.41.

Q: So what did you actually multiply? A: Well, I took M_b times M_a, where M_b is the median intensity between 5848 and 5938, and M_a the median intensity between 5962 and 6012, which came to 231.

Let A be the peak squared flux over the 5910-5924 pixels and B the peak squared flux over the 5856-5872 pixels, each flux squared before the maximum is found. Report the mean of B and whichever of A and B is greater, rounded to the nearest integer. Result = 269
